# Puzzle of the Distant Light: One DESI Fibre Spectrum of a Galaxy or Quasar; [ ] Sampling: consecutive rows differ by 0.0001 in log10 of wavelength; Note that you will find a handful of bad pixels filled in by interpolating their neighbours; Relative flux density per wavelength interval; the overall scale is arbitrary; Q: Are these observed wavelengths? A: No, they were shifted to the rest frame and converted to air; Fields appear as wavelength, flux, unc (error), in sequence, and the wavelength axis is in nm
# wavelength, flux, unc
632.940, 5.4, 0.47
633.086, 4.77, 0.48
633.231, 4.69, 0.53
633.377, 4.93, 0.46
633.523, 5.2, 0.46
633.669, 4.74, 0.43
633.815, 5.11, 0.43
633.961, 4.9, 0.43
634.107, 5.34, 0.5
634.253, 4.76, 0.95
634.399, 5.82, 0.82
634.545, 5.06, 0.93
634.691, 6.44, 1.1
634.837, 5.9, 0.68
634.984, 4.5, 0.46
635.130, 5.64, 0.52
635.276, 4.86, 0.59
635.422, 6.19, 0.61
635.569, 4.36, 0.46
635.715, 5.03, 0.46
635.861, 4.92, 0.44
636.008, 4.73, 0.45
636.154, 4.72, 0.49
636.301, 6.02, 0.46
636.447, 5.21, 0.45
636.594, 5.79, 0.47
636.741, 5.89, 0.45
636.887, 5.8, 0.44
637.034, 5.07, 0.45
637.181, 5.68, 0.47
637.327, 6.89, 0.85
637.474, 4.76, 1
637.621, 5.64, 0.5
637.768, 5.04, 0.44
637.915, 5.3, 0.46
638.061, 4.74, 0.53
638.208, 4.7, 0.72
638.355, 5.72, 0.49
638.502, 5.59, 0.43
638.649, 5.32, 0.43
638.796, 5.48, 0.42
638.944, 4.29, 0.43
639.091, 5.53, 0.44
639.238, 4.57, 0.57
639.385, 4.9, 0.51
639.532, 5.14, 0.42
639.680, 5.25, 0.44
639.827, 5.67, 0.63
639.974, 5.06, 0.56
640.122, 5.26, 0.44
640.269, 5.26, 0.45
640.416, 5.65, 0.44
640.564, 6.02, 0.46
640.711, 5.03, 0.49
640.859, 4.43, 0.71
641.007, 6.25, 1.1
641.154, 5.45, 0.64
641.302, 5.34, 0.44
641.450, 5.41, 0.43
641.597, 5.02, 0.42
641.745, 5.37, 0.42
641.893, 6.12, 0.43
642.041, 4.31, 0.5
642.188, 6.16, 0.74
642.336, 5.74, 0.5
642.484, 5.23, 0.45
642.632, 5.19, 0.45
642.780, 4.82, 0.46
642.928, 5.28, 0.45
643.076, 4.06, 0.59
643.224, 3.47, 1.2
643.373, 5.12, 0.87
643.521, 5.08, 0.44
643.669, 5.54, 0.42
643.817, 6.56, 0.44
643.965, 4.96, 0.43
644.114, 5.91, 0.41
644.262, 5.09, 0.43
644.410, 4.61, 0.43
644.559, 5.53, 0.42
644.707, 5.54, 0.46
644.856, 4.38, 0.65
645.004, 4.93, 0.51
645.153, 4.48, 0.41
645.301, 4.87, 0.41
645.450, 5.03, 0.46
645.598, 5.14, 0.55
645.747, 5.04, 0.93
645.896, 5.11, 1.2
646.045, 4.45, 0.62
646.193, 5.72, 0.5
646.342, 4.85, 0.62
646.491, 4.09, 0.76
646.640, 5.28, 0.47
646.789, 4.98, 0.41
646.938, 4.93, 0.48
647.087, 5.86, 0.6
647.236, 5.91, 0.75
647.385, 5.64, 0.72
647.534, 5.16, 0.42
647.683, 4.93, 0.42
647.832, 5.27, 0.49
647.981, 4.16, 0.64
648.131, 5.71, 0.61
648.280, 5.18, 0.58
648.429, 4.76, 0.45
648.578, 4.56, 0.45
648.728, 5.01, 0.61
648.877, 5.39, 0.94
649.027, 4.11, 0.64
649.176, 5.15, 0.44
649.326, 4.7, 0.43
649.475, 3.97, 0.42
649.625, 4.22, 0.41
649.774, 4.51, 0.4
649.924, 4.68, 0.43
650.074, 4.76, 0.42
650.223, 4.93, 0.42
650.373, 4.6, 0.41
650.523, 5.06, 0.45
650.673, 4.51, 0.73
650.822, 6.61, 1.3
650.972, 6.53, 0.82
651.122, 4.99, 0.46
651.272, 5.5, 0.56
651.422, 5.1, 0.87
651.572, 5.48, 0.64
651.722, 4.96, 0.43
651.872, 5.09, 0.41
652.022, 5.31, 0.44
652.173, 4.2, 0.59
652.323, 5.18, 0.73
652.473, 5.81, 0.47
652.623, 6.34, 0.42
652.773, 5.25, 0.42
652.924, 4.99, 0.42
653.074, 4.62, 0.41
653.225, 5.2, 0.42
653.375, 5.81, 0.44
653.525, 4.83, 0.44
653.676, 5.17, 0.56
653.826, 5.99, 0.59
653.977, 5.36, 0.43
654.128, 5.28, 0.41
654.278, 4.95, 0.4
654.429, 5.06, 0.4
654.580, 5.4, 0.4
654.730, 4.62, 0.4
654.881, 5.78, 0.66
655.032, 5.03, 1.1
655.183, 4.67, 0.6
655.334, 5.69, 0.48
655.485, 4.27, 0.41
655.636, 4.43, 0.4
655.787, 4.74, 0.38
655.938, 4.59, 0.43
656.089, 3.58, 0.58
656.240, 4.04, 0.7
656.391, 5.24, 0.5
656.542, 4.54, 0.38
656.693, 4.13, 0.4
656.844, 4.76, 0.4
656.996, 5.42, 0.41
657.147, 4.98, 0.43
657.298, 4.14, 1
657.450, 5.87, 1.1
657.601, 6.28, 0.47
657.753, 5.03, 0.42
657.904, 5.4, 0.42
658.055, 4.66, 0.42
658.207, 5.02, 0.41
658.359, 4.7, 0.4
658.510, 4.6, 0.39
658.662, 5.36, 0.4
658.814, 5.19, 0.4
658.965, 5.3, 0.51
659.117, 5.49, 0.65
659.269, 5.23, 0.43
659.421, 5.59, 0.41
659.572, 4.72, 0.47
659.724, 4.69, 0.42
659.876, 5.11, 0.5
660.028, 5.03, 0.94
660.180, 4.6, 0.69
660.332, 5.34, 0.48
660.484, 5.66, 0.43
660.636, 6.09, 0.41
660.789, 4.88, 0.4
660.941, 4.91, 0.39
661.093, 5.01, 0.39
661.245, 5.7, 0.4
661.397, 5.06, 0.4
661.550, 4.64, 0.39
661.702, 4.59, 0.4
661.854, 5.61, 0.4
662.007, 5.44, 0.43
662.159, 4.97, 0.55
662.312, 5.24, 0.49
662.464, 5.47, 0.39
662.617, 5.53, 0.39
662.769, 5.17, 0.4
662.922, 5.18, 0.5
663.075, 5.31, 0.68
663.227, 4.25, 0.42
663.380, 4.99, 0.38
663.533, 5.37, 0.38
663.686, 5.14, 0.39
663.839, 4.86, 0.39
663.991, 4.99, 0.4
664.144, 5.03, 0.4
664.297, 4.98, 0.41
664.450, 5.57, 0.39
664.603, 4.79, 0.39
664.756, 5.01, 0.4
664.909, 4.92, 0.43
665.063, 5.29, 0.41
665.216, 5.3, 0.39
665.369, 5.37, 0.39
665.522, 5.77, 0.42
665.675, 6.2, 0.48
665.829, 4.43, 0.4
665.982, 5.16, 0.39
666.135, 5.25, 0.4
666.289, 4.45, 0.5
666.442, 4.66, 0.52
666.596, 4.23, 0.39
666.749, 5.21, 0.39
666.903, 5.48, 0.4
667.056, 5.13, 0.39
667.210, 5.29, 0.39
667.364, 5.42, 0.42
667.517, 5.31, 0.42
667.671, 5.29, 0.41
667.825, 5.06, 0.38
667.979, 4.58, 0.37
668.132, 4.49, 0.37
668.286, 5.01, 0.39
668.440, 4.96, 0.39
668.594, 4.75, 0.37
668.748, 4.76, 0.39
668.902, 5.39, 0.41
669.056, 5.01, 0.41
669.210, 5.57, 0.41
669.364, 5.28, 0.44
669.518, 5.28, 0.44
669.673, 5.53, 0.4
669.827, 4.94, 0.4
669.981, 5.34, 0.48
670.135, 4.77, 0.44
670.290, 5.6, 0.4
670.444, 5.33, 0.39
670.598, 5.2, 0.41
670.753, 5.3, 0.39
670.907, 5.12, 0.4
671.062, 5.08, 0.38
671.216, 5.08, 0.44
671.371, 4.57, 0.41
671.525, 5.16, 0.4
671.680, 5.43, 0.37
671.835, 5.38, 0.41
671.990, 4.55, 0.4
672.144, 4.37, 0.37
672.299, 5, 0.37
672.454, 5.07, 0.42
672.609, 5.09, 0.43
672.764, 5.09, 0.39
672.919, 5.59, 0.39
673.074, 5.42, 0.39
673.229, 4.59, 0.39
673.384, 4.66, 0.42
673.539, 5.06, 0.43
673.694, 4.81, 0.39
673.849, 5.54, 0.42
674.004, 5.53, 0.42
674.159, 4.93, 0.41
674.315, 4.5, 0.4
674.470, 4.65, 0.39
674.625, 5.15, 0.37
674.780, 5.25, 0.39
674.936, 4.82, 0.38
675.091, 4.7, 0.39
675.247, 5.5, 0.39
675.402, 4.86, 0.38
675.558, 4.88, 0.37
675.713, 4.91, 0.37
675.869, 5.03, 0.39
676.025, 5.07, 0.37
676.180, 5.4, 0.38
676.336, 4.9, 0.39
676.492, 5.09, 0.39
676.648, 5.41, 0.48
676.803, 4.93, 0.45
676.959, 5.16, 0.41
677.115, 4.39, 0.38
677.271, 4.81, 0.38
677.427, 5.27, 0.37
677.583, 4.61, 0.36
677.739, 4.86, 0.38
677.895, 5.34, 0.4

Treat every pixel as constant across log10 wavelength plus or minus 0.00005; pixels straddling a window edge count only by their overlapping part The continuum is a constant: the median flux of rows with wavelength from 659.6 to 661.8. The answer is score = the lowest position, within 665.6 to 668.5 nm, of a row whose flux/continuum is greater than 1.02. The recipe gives 665.675 nm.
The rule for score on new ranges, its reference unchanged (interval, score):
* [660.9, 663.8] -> 661.245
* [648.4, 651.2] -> 648.877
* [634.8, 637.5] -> 634.837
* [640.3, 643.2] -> 640.416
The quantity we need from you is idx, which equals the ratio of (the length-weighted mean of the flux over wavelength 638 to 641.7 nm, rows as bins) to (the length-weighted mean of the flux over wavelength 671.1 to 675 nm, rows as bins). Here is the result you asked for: 1.05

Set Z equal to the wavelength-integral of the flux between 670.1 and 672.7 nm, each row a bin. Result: 13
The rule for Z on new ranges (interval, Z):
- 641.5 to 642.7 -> 6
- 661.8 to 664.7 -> 15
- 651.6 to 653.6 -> 10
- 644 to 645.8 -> 9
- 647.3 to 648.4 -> 6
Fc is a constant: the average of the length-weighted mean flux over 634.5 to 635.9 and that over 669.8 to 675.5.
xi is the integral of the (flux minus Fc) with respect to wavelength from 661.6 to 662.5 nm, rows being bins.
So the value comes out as 0.01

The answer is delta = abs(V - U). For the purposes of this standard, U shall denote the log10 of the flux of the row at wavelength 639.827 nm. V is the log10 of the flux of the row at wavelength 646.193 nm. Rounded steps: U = 0.75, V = 0.76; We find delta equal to 0.00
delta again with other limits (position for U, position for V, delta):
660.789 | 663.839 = 0.00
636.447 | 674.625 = 0.01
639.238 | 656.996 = 0.07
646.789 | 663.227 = 0.07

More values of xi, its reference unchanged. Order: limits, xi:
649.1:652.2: -0.54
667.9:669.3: -0.32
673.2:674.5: -0.31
